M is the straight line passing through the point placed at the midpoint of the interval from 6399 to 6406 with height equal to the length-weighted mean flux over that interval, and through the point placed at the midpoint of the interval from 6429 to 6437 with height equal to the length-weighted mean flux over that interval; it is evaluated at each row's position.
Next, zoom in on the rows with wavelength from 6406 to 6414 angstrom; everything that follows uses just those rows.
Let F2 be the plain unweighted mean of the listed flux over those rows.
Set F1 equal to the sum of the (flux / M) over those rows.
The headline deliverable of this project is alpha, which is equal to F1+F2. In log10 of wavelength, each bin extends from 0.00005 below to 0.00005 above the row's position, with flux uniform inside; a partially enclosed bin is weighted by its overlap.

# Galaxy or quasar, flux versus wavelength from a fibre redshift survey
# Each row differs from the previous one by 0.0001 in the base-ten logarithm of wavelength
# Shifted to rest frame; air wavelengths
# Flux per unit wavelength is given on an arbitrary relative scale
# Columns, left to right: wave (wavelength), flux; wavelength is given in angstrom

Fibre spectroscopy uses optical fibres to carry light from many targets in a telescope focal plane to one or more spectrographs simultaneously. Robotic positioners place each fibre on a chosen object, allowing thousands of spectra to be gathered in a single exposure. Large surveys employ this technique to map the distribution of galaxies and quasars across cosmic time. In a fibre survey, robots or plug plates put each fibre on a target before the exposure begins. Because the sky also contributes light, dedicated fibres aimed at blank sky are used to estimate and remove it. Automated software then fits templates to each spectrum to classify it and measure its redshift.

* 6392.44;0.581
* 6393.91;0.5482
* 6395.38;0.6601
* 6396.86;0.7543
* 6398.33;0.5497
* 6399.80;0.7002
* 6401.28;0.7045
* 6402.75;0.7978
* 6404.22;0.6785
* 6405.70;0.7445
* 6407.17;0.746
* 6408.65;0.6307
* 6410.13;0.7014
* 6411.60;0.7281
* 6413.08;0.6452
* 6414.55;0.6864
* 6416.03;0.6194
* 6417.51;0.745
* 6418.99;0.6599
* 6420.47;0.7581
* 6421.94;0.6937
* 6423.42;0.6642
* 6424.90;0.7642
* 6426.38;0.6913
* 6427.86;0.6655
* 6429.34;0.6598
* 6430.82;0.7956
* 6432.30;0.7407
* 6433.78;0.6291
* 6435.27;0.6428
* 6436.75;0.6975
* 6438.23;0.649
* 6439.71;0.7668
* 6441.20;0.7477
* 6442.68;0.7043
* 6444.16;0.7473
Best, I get 5.5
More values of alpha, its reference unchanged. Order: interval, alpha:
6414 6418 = 3.6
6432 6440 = 6.6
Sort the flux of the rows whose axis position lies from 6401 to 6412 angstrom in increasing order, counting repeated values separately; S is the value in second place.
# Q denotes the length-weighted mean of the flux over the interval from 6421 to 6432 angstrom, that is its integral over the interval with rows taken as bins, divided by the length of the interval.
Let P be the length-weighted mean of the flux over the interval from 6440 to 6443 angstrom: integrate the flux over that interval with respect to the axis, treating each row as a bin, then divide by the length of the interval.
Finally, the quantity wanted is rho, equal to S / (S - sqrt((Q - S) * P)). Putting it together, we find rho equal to 1.3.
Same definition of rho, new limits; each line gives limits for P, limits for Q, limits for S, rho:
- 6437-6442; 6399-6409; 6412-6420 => 1.5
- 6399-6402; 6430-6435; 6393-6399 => 2.6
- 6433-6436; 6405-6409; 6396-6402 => 1.2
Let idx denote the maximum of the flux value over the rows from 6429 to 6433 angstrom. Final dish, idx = 0.7956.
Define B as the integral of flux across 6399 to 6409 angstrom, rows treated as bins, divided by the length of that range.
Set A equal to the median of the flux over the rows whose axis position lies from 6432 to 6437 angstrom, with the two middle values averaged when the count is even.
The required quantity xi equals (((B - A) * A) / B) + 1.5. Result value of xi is 1.54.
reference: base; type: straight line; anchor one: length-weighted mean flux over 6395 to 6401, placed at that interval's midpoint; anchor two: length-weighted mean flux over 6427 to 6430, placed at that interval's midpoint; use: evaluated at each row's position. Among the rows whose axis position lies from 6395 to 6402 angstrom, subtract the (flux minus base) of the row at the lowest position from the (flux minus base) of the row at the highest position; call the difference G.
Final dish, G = 0.05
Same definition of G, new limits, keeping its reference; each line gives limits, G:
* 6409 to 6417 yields -0.08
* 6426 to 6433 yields 0.05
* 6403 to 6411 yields 0.02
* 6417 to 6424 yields -0.08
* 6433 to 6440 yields 0.14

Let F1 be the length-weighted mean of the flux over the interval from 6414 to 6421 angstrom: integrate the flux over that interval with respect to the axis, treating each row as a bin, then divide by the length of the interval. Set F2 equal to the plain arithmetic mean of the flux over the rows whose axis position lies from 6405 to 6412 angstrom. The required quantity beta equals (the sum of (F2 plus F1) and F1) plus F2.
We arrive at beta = 2.80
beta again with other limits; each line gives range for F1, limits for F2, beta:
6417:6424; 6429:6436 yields 2.80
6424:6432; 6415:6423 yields 2.82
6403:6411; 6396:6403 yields 2.82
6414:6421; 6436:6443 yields 2.81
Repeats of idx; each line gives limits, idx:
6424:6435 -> 0.7956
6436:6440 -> 0.7668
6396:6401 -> 0.7543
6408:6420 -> 0.745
